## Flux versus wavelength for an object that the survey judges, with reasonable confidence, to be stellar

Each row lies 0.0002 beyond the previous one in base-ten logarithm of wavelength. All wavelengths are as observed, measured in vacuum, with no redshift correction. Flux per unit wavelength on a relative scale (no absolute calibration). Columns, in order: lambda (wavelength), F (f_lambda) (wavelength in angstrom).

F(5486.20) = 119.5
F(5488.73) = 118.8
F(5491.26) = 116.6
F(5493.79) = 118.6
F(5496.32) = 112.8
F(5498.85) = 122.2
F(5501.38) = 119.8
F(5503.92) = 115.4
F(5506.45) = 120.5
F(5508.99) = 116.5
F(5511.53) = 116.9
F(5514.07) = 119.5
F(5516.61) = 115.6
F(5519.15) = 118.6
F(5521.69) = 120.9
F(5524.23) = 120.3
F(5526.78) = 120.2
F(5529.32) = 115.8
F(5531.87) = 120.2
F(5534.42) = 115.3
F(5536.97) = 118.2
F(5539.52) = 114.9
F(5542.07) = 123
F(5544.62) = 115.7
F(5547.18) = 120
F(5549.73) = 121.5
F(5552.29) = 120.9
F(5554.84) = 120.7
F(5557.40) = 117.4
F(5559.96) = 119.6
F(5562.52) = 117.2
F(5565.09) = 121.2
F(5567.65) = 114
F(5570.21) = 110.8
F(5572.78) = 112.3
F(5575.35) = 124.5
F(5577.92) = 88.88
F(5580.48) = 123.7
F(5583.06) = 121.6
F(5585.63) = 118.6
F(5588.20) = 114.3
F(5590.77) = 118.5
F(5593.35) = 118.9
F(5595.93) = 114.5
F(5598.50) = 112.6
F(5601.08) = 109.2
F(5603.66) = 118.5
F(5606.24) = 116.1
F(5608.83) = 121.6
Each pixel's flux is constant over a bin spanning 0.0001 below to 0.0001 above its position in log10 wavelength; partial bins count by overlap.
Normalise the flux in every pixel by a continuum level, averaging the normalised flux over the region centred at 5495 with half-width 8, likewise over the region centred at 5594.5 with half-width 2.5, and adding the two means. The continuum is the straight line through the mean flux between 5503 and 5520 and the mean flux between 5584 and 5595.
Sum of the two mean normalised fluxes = 2.00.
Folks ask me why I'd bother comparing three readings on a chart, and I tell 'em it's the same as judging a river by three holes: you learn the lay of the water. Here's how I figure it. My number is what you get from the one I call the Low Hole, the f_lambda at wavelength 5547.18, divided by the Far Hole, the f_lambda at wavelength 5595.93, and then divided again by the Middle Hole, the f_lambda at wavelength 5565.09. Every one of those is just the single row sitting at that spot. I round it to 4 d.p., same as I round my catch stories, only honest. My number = 0.0086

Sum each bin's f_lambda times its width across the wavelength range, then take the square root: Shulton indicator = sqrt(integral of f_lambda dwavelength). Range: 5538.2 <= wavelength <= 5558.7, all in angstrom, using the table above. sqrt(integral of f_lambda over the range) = 49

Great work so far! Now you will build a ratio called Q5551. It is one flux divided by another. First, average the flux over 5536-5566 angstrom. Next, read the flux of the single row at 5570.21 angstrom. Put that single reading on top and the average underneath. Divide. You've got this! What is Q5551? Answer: 0.93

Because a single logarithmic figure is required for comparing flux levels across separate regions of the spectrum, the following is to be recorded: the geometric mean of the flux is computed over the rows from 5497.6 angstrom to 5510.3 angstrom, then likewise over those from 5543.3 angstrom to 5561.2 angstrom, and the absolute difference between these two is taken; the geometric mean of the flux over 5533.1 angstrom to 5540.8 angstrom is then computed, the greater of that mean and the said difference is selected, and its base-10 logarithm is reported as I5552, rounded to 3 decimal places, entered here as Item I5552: 2.065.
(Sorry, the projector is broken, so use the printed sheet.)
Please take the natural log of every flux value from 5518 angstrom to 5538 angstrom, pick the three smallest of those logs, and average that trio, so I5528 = 4.76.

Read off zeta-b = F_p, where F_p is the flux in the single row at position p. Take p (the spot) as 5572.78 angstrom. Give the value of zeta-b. 112.3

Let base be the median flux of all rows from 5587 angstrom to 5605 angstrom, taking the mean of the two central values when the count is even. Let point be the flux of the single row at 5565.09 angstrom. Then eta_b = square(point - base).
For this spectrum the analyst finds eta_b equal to 45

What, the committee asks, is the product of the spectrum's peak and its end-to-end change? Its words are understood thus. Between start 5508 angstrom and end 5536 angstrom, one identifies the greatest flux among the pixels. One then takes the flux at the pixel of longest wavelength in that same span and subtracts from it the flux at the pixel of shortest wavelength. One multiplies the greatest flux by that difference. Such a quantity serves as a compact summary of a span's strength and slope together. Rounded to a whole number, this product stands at -145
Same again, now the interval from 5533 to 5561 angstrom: 529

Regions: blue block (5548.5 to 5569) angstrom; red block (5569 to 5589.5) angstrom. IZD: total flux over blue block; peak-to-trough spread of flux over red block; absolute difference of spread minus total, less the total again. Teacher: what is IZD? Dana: -36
